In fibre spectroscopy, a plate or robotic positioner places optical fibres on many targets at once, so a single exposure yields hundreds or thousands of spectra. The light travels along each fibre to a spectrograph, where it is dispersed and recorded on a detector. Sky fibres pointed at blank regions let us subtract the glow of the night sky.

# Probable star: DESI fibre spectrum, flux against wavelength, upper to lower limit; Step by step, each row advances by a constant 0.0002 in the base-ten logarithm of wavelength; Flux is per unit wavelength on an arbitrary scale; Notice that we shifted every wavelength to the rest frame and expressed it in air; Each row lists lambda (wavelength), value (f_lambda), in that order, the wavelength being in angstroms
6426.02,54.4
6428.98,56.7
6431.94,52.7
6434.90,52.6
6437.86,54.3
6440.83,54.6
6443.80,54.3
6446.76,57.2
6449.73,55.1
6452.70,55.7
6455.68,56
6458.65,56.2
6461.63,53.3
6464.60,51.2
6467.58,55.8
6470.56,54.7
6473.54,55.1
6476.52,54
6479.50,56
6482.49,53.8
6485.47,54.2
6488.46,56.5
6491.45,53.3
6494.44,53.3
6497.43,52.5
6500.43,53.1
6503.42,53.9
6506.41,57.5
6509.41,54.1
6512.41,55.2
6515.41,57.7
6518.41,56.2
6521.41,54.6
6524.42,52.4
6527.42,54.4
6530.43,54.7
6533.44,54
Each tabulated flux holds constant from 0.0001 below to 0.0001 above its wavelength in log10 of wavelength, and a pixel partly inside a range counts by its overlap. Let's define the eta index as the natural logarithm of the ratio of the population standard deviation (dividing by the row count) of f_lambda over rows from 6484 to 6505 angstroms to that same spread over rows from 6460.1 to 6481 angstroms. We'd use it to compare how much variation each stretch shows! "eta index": -0.25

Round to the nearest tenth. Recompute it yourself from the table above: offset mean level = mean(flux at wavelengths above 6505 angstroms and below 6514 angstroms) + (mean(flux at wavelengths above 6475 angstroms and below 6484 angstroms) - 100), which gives 10.2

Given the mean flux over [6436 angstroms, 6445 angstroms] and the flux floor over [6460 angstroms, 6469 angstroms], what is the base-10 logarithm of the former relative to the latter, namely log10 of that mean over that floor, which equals 0.026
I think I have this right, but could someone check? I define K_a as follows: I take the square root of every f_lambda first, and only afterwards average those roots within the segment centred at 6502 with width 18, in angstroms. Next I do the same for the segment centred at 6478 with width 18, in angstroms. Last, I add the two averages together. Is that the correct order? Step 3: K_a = 14.7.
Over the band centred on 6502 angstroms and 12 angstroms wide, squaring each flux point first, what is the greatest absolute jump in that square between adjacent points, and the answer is 401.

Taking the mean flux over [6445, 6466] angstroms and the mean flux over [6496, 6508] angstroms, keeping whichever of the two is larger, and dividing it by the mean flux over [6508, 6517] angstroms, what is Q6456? 0.987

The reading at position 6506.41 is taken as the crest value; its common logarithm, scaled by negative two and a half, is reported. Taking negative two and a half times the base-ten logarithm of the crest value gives -4.40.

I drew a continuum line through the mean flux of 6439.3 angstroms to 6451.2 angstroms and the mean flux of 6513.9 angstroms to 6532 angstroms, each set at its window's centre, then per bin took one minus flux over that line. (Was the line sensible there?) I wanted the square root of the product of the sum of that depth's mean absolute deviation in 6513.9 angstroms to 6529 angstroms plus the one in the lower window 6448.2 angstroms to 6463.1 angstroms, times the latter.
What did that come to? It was 0.026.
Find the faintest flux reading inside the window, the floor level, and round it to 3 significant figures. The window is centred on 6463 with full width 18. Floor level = 51.2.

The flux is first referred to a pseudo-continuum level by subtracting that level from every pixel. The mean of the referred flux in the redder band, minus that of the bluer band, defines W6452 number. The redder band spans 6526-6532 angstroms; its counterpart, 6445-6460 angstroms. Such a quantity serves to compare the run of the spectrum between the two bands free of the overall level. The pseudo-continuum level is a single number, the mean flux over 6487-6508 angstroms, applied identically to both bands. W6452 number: -1.5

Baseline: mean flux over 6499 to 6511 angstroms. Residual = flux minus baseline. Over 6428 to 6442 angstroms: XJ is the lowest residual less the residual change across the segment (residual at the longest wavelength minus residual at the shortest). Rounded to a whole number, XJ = 0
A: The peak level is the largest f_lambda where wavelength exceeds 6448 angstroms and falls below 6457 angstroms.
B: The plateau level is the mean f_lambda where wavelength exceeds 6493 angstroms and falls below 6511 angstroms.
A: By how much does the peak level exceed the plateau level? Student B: 1.93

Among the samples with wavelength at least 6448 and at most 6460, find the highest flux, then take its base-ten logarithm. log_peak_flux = 1.75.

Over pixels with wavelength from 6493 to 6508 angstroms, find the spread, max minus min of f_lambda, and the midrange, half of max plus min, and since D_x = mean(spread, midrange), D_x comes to 30.0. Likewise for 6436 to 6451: 29.3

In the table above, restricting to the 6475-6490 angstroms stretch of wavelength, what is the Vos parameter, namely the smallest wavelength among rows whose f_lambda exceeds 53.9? 6476.52 angstroms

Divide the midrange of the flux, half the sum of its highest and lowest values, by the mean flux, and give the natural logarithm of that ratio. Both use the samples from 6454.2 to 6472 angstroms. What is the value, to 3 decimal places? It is -0.015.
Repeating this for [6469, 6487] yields 0.005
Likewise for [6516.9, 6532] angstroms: -0.003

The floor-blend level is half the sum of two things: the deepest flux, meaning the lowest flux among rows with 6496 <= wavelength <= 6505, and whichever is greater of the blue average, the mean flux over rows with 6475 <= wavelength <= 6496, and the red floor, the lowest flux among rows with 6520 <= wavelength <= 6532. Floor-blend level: 53.47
